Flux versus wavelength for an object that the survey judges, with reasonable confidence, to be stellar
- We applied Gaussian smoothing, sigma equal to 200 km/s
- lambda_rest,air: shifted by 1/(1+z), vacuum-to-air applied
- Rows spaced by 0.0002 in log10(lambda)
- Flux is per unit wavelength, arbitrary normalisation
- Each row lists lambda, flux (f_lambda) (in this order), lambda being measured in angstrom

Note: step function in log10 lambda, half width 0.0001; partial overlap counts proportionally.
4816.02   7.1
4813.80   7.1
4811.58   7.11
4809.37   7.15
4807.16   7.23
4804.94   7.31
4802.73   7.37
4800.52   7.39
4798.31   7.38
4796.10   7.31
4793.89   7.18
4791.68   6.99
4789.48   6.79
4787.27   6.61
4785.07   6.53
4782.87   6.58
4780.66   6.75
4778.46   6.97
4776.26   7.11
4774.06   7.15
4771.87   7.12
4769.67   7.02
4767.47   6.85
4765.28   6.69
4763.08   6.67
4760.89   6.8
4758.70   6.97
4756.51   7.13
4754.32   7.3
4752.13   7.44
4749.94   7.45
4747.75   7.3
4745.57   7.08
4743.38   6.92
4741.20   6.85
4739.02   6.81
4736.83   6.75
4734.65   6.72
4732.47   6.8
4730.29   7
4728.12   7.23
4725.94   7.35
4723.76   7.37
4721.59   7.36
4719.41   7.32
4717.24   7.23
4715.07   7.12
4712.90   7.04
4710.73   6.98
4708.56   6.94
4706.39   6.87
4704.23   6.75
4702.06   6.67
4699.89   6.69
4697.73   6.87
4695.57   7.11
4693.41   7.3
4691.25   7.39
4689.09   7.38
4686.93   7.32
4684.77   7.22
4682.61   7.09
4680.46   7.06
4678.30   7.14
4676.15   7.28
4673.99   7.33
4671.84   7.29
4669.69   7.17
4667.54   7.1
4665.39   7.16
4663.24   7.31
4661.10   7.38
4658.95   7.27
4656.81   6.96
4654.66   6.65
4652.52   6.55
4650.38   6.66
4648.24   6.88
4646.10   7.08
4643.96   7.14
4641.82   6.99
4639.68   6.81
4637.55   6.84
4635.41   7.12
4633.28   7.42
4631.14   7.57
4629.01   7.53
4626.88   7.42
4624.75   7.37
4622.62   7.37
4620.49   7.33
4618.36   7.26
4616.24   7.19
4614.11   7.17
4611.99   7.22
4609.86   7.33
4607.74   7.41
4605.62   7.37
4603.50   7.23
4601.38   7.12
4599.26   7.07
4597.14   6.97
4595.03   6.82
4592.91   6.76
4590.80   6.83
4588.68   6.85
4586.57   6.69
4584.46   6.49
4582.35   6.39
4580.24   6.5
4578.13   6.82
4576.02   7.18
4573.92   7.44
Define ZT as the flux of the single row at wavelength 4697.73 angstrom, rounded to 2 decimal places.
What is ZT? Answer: 6.87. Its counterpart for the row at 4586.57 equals 6.69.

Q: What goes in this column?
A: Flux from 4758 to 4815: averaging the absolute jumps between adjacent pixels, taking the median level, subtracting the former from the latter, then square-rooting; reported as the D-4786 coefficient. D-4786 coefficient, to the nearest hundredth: 2.64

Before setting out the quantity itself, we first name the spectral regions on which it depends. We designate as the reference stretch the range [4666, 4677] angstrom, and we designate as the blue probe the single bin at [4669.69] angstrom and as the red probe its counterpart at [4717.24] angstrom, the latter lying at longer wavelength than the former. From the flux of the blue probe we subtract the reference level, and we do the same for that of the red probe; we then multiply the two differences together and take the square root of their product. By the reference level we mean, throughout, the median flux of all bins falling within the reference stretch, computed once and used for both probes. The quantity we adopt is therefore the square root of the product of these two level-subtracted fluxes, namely 0.07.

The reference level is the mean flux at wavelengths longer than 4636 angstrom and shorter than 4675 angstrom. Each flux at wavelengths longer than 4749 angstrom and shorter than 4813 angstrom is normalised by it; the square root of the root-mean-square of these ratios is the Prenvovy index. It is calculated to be 1.00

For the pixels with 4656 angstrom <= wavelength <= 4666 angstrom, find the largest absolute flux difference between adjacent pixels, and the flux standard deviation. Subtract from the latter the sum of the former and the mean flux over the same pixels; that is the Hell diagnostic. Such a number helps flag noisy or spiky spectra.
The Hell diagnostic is -7.4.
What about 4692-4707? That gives -6.9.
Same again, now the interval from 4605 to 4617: -7.3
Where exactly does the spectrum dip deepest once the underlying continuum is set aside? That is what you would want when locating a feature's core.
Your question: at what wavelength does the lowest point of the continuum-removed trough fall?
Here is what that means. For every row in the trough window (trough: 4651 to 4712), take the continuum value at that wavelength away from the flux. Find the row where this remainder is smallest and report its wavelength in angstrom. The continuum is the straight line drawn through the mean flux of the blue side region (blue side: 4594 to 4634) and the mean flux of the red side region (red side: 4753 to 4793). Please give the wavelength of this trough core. 4652.52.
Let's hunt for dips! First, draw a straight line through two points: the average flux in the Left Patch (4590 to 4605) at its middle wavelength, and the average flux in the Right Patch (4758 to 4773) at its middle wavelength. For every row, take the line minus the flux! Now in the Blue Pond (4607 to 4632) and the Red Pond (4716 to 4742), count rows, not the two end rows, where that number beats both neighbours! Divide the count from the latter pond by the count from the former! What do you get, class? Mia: 1.00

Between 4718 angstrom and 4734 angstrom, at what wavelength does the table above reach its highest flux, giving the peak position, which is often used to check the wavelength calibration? 4723.76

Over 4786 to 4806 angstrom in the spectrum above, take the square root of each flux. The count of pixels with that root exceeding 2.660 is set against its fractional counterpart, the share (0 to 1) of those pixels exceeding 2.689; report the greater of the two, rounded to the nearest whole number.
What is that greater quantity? 6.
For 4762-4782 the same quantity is 3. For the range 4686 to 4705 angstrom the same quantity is 5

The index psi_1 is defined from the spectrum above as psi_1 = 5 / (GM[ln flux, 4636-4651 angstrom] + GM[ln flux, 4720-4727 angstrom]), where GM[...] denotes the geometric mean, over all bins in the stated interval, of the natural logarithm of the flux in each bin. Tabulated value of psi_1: 1.27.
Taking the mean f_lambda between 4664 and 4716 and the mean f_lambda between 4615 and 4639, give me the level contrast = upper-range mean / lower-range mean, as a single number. 0.97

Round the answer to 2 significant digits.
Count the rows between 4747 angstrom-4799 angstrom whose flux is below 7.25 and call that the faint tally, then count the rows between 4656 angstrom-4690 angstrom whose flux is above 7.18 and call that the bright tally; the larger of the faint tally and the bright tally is 18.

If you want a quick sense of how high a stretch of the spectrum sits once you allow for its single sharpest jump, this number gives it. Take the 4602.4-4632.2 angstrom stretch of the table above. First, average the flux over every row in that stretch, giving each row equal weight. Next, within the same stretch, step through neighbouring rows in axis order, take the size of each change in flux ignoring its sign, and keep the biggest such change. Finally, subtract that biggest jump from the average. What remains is 7.20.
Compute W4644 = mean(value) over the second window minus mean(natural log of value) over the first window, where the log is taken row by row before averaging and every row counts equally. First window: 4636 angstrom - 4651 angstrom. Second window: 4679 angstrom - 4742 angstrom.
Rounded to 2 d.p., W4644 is 5.12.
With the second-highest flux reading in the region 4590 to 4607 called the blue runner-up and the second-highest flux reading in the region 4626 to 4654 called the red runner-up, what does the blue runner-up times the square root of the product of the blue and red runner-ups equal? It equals 53.3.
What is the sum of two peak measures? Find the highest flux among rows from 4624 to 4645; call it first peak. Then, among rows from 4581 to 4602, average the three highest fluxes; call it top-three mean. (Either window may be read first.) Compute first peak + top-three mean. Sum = 14.62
